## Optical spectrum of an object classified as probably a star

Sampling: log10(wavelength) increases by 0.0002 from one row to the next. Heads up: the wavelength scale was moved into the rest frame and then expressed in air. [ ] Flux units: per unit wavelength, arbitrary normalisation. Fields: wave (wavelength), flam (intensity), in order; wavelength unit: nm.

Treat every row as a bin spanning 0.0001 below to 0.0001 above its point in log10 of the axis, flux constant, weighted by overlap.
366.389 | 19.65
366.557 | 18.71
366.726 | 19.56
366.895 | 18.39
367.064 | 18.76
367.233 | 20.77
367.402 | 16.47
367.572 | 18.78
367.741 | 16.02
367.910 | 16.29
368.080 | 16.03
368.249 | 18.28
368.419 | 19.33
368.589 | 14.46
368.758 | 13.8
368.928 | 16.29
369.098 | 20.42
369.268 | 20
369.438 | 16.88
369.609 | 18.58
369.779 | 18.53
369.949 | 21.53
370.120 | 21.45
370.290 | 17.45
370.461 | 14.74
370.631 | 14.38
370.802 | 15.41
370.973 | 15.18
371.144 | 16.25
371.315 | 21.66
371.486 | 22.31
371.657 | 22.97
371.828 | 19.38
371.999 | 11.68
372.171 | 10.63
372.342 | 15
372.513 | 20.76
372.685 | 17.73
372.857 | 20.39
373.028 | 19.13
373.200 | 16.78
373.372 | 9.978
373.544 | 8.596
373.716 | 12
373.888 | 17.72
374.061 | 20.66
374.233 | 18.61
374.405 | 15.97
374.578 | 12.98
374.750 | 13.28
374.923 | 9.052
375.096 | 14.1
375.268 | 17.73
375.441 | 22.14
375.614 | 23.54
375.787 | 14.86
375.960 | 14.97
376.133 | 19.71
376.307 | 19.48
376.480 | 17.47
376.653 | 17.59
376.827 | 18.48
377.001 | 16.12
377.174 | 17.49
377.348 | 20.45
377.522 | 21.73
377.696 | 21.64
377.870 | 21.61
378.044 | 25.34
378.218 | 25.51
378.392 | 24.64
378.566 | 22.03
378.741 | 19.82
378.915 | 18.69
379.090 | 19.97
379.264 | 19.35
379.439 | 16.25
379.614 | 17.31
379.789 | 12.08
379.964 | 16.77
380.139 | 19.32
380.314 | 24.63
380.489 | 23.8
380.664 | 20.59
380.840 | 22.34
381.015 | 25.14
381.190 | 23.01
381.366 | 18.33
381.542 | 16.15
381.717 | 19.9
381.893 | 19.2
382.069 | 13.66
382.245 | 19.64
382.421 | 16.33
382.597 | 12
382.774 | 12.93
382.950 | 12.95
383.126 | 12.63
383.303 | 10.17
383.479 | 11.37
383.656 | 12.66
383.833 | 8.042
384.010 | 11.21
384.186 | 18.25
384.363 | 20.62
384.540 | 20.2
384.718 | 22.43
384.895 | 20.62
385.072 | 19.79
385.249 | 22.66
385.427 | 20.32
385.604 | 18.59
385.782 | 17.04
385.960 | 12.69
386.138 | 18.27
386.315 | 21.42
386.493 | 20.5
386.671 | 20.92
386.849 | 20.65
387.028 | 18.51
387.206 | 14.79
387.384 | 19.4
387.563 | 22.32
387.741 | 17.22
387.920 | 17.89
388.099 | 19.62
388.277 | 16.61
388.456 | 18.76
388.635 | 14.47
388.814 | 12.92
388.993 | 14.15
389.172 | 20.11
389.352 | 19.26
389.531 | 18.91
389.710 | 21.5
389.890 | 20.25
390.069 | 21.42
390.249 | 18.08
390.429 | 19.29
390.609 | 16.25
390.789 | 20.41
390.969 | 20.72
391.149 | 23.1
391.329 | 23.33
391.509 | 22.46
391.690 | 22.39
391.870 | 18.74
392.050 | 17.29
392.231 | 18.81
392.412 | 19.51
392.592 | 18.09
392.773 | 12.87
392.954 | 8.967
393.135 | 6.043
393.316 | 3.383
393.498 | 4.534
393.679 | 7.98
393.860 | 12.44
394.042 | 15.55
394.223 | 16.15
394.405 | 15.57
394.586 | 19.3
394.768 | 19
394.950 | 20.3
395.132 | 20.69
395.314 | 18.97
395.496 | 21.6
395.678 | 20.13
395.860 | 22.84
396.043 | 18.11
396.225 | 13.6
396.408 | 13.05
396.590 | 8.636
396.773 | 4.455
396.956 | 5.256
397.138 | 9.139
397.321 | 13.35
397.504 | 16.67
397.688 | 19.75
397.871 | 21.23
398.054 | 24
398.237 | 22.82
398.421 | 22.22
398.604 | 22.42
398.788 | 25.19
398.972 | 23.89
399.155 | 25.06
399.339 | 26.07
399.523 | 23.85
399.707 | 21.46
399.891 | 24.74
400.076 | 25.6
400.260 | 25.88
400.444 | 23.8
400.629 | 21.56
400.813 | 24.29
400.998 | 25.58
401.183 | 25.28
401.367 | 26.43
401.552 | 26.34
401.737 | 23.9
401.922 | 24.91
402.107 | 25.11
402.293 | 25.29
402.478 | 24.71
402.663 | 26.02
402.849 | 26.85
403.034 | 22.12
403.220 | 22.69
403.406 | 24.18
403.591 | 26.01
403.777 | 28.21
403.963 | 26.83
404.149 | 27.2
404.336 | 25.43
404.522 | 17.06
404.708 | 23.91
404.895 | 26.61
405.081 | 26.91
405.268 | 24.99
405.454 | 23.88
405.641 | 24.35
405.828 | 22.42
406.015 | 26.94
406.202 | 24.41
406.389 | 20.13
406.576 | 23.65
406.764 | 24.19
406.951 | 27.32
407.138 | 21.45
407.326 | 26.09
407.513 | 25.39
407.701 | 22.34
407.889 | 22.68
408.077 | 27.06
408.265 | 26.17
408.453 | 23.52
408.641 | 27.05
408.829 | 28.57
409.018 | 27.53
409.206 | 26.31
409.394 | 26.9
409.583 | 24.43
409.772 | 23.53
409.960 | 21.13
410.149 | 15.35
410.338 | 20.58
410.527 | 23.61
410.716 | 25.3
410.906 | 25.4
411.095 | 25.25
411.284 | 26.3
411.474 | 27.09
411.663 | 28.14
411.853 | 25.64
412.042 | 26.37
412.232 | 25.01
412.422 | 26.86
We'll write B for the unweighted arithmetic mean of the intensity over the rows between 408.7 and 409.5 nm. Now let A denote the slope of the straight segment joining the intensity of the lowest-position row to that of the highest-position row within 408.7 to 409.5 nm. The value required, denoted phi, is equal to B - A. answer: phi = 30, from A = -3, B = 27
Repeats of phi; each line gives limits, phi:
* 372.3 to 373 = 8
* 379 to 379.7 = 23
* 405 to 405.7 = 30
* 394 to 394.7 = 10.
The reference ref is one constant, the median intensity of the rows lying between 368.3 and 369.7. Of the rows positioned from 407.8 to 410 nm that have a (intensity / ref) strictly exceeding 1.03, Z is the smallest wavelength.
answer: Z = 407.889 nm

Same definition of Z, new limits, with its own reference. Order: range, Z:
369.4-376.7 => 369.609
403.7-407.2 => 403.777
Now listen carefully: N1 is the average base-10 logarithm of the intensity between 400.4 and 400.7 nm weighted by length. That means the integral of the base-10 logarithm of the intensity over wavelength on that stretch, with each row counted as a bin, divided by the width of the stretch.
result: 1.35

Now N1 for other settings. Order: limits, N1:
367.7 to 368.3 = 1.22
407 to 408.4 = 1.39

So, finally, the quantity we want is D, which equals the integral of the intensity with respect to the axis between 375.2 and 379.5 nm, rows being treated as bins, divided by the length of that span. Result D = 20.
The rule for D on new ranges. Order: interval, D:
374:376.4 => 17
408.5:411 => 24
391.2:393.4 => 16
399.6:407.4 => 25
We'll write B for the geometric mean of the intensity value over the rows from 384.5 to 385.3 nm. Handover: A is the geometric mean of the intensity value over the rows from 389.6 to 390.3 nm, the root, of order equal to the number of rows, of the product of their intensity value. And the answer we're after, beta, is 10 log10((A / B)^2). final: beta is 0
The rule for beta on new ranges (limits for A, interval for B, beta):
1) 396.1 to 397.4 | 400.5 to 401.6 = -9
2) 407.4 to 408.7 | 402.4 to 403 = 0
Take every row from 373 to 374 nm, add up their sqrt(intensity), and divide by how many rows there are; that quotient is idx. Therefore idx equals 3.7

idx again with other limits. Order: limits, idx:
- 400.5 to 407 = 5.0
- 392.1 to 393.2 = 3.7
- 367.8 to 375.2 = 4.1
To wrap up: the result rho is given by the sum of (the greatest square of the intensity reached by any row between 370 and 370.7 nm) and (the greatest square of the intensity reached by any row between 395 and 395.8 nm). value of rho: 927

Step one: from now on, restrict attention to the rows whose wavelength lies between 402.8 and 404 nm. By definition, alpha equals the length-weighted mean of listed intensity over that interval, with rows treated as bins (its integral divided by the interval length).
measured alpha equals 25.2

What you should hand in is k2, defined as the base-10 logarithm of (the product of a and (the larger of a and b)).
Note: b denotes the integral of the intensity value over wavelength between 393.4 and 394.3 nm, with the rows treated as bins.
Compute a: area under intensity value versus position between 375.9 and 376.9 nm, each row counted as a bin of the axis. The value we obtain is 2.51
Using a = 18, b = 10.1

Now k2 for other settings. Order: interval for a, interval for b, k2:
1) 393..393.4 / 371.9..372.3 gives 0.99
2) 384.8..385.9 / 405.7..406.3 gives 2.67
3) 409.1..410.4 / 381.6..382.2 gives 2.94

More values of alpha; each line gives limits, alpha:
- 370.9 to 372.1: 18.4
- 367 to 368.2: 17.6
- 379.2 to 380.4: 17.9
